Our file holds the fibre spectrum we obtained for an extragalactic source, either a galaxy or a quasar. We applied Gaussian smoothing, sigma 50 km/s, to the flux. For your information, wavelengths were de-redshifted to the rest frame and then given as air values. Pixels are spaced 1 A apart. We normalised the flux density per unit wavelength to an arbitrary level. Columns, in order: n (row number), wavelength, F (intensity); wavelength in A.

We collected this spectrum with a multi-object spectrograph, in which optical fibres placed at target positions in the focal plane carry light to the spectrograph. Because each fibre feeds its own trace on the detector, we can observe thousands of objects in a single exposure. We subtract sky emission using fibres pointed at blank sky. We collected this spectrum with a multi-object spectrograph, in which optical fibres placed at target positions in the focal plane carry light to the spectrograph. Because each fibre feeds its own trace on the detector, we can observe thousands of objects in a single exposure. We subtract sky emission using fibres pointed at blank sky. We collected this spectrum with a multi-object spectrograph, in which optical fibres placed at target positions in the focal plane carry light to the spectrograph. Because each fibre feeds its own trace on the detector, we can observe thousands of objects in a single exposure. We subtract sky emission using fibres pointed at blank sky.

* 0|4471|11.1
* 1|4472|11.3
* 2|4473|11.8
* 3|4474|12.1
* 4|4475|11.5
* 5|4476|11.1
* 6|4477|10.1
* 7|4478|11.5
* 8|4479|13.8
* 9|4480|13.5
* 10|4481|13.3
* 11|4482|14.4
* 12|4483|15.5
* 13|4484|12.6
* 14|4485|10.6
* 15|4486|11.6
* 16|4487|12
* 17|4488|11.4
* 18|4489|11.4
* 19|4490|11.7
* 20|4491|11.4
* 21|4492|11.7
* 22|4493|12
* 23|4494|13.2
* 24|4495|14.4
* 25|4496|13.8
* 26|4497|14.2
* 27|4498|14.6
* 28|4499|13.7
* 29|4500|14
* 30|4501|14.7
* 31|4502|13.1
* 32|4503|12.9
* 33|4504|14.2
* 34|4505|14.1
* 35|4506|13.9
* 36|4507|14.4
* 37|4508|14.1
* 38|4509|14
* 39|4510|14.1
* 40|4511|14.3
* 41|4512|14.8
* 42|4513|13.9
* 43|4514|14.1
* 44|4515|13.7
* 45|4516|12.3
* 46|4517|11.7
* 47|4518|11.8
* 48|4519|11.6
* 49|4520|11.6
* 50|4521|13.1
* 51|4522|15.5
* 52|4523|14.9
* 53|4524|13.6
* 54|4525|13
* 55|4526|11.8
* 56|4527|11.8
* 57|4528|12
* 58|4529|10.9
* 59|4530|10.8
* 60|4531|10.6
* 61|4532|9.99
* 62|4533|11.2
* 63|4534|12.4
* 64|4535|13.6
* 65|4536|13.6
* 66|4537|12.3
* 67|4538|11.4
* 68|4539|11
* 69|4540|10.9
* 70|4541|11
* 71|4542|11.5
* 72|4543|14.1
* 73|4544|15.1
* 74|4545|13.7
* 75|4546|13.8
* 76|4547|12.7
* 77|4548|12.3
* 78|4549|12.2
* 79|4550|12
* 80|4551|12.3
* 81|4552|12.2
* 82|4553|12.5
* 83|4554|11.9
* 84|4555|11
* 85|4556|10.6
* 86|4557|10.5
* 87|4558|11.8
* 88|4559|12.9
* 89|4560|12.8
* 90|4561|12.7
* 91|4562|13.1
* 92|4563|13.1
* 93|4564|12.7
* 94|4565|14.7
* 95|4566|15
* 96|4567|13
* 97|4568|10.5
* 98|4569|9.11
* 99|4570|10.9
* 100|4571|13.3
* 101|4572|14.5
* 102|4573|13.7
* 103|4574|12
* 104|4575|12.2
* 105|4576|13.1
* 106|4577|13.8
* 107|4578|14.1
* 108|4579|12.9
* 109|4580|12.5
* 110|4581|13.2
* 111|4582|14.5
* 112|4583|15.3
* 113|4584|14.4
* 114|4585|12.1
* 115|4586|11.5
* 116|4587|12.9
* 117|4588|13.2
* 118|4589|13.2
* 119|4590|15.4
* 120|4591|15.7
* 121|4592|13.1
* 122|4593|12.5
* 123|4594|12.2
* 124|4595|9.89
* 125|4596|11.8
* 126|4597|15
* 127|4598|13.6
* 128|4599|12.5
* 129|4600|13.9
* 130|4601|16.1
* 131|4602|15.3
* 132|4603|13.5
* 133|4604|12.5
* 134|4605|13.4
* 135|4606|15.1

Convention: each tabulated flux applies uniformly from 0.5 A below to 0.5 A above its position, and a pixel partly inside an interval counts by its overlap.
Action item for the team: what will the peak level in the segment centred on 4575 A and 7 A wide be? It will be 14.5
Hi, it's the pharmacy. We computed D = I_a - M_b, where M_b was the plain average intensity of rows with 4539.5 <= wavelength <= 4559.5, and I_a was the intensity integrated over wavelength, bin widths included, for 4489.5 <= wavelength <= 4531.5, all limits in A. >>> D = 540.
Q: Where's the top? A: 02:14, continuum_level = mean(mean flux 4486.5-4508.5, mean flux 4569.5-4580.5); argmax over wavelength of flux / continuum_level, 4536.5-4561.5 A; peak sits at 4544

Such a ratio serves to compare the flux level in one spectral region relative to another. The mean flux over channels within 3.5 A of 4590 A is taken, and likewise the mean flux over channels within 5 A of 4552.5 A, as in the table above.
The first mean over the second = 1.17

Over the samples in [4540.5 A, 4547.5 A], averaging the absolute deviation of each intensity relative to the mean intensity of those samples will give 1.2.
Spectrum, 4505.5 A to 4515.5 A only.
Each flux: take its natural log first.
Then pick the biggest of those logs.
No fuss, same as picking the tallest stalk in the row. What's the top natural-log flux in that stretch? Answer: 2.69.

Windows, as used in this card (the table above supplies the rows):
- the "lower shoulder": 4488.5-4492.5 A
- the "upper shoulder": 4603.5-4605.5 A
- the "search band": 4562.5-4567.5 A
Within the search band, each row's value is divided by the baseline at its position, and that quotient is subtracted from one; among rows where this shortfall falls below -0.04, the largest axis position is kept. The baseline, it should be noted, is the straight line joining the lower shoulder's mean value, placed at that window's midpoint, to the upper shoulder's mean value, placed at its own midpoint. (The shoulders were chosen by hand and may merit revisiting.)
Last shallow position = 4567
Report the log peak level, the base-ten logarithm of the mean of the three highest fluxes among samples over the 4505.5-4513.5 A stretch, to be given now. 1.16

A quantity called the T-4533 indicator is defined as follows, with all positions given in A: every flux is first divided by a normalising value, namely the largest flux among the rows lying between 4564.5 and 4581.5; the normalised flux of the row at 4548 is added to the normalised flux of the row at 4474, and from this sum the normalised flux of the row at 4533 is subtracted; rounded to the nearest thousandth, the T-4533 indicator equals 0.880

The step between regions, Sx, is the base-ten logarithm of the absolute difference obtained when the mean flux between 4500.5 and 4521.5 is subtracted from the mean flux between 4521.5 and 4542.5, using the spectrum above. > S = 0.13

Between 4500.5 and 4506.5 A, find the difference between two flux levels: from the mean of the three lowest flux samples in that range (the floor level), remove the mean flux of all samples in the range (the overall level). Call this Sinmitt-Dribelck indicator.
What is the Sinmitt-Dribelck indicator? -0.52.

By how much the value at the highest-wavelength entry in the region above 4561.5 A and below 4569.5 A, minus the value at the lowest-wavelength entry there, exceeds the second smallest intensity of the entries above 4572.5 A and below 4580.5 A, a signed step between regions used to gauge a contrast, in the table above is -16.2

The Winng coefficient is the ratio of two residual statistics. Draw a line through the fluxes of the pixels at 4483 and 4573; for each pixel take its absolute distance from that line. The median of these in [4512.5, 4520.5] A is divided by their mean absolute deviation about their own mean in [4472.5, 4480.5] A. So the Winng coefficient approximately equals 3.0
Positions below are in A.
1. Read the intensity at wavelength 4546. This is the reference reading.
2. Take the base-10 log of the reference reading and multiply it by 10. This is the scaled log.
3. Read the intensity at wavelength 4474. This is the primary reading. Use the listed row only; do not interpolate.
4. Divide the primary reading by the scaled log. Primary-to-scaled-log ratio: 1.06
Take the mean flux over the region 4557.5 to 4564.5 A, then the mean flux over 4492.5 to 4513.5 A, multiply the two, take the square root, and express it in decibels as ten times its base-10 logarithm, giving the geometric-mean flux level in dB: 11.24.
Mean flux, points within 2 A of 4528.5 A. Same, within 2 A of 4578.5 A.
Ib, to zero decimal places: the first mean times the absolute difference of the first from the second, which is 22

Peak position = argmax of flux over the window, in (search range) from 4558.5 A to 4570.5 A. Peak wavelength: 4566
